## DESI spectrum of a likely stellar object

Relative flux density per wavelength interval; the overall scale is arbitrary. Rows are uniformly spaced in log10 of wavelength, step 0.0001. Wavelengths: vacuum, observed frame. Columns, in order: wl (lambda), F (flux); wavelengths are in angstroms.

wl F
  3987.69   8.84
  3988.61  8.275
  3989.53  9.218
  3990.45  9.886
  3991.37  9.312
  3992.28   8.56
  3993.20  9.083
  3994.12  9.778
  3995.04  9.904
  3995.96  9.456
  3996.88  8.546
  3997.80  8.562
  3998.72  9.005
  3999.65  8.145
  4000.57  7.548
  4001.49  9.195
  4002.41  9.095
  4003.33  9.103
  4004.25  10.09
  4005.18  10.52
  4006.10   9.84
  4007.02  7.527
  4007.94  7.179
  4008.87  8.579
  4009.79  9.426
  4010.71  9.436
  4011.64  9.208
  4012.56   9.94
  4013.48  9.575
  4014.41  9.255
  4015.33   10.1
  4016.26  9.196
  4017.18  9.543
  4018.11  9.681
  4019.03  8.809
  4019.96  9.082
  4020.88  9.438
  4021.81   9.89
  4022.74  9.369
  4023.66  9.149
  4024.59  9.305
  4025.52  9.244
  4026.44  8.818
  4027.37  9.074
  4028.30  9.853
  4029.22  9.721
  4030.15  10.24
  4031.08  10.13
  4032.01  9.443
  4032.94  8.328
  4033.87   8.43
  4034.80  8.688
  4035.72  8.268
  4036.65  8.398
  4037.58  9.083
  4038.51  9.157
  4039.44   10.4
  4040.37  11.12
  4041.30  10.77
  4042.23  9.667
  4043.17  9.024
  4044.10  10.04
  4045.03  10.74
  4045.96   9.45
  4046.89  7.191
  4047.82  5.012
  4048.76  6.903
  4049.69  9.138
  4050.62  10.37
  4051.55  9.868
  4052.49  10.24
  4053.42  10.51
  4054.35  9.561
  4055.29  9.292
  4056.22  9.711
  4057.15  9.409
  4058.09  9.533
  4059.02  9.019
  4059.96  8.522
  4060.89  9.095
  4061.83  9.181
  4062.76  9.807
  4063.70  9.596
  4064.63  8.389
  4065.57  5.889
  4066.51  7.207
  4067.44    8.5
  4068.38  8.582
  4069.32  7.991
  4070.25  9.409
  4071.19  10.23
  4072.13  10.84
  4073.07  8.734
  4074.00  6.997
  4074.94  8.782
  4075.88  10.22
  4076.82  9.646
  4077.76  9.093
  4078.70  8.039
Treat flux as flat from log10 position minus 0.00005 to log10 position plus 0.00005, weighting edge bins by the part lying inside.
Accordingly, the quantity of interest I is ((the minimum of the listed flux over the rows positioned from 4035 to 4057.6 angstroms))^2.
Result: 25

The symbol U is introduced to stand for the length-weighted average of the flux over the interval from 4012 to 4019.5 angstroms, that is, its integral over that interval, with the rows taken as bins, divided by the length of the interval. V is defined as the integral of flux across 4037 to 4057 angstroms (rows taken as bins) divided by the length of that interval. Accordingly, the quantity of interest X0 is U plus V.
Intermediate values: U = 9.5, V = 9.39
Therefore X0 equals 18.9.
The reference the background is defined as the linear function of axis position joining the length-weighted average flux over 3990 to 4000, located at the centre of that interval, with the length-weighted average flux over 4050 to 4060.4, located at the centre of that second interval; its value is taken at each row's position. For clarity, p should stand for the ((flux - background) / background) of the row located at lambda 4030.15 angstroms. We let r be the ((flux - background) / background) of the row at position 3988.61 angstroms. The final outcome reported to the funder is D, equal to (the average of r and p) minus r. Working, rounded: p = 0.087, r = -0.09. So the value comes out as 0.09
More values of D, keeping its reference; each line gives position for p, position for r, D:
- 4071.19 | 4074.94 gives 0.08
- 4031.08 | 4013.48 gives 0.02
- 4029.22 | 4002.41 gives 0.02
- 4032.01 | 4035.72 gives 0.06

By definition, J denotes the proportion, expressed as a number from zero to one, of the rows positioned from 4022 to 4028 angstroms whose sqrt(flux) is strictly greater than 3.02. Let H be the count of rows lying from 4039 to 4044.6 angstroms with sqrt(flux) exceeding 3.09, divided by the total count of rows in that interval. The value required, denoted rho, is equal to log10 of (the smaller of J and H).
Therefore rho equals -0.18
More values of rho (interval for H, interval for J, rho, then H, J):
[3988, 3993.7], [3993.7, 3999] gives -0.78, 0.2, 0.5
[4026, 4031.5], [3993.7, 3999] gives -0.30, 0.7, 0.5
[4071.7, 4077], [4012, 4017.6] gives -0.30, 0.5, 1.0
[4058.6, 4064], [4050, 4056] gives -0.48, 0.3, 1.0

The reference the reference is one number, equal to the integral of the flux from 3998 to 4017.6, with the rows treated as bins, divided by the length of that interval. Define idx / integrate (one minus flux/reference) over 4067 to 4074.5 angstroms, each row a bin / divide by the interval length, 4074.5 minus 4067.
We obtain 0.022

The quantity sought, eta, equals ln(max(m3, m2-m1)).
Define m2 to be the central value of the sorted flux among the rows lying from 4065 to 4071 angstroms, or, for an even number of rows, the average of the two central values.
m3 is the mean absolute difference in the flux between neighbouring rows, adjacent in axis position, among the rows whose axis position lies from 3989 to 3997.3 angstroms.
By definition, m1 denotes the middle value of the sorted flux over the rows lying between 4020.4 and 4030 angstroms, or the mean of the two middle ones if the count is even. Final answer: -0.53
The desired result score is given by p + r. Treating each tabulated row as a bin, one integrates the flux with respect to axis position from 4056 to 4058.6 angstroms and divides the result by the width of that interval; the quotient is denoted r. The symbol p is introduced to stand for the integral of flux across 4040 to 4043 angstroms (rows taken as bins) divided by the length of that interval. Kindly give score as 19.9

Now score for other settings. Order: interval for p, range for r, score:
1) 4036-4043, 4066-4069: 17.8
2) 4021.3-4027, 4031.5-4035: 18.0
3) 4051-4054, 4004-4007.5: 19.6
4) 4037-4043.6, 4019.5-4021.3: 19.1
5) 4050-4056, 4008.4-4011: 19.1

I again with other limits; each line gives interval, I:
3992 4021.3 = 52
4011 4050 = 25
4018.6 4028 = 78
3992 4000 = 66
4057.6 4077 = 35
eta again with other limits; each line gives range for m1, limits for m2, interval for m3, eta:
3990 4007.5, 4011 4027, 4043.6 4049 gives 0.51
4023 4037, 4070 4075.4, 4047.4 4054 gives 0.08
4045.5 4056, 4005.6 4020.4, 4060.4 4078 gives 0.05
